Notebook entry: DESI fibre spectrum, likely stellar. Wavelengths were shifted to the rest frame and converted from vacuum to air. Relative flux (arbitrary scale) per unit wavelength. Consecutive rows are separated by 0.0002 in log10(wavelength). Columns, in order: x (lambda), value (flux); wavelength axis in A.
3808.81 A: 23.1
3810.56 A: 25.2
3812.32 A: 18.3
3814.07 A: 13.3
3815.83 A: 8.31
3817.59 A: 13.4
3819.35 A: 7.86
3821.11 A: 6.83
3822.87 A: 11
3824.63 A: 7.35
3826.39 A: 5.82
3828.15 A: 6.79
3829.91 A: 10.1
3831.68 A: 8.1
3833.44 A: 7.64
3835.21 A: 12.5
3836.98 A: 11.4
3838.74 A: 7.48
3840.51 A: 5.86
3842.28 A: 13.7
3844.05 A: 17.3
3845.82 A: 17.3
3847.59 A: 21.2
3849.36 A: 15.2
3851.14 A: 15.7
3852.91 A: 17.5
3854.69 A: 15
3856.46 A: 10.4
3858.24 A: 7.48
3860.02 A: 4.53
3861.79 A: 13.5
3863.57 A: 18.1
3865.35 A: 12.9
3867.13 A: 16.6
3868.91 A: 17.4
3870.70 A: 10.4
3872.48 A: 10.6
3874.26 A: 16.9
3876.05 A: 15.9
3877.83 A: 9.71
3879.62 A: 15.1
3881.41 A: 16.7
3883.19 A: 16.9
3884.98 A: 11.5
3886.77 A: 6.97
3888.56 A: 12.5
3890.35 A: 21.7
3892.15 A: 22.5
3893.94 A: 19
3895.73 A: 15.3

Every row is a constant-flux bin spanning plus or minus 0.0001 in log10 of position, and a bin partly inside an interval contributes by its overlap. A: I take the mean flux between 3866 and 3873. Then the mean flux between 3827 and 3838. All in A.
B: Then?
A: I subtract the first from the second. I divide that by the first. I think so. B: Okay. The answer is -0.3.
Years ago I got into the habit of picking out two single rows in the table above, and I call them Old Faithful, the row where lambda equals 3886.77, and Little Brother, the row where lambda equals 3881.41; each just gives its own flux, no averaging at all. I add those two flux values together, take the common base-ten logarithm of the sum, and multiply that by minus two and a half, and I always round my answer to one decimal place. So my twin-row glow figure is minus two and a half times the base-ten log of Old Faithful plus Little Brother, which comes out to -3.4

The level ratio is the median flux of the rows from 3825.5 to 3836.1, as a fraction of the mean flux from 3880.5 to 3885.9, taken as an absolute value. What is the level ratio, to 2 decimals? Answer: 0.52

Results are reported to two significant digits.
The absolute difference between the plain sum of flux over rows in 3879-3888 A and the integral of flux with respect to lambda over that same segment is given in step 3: 53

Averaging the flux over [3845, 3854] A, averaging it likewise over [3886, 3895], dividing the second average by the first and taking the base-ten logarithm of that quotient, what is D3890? -0.02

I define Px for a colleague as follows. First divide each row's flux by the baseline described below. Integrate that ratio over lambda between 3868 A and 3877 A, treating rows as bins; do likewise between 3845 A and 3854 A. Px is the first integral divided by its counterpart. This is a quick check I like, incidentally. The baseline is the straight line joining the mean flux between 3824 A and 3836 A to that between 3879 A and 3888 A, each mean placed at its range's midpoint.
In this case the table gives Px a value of 0.68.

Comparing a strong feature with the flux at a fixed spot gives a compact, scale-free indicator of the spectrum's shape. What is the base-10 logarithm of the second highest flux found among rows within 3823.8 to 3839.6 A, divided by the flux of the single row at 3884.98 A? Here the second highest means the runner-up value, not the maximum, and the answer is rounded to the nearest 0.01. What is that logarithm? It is 0.00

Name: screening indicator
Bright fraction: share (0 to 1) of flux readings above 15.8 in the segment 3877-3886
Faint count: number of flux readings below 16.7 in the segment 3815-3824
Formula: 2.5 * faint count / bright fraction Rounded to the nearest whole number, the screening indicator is 31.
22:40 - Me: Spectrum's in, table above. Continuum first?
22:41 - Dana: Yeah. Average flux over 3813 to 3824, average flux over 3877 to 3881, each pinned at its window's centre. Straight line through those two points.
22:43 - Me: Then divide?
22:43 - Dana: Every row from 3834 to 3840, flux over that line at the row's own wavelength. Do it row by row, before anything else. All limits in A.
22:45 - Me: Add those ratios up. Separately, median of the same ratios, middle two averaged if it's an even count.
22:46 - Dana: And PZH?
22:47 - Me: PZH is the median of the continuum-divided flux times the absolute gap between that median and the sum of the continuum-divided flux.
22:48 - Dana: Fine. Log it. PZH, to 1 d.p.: 1.9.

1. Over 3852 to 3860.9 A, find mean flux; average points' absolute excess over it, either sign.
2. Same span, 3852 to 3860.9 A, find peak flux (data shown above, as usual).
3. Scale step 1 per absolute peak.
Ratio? 0.24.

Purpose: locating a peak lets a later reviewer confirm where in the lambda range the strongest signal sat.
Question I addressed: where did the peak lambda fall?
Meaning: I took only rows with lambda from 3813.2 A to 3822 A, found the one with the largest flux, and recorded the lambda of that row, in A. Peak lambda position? 3817.59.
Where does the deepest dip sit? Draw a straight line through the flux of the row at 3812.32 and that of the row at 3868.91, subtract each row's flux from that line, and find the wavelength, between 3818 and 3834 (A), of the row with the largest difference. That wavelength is 3826.39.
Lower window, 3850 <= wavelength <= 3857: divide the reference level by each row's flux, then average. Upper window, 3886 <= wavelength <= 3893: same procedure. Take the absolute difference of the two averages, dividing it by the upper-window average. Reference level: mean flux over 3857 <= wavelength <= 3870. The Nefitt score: 0.10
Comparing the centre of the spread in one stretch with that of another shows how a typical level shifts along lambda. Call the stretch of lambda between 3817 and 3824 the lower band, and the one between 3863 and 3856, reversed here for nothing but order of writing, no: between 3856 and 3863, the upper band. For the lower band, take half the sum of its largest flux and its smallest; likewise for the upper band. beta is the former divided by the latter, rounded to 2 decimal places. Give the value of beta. 1.12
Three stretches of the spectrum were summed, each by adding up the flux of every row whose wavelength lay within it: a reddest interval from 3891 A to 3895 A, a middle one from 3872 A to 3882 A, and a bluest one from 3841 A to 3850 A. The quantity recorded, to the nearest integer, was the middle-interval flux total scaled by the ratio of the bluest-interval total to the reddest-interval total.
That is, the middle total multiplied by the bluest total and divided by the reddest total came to 173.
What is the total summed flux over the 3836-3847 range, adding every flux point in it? 73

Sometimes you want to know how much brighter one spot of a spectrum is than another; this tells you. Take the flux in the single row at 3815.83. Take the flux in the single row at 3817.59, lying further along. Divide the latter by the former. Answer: 1.6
